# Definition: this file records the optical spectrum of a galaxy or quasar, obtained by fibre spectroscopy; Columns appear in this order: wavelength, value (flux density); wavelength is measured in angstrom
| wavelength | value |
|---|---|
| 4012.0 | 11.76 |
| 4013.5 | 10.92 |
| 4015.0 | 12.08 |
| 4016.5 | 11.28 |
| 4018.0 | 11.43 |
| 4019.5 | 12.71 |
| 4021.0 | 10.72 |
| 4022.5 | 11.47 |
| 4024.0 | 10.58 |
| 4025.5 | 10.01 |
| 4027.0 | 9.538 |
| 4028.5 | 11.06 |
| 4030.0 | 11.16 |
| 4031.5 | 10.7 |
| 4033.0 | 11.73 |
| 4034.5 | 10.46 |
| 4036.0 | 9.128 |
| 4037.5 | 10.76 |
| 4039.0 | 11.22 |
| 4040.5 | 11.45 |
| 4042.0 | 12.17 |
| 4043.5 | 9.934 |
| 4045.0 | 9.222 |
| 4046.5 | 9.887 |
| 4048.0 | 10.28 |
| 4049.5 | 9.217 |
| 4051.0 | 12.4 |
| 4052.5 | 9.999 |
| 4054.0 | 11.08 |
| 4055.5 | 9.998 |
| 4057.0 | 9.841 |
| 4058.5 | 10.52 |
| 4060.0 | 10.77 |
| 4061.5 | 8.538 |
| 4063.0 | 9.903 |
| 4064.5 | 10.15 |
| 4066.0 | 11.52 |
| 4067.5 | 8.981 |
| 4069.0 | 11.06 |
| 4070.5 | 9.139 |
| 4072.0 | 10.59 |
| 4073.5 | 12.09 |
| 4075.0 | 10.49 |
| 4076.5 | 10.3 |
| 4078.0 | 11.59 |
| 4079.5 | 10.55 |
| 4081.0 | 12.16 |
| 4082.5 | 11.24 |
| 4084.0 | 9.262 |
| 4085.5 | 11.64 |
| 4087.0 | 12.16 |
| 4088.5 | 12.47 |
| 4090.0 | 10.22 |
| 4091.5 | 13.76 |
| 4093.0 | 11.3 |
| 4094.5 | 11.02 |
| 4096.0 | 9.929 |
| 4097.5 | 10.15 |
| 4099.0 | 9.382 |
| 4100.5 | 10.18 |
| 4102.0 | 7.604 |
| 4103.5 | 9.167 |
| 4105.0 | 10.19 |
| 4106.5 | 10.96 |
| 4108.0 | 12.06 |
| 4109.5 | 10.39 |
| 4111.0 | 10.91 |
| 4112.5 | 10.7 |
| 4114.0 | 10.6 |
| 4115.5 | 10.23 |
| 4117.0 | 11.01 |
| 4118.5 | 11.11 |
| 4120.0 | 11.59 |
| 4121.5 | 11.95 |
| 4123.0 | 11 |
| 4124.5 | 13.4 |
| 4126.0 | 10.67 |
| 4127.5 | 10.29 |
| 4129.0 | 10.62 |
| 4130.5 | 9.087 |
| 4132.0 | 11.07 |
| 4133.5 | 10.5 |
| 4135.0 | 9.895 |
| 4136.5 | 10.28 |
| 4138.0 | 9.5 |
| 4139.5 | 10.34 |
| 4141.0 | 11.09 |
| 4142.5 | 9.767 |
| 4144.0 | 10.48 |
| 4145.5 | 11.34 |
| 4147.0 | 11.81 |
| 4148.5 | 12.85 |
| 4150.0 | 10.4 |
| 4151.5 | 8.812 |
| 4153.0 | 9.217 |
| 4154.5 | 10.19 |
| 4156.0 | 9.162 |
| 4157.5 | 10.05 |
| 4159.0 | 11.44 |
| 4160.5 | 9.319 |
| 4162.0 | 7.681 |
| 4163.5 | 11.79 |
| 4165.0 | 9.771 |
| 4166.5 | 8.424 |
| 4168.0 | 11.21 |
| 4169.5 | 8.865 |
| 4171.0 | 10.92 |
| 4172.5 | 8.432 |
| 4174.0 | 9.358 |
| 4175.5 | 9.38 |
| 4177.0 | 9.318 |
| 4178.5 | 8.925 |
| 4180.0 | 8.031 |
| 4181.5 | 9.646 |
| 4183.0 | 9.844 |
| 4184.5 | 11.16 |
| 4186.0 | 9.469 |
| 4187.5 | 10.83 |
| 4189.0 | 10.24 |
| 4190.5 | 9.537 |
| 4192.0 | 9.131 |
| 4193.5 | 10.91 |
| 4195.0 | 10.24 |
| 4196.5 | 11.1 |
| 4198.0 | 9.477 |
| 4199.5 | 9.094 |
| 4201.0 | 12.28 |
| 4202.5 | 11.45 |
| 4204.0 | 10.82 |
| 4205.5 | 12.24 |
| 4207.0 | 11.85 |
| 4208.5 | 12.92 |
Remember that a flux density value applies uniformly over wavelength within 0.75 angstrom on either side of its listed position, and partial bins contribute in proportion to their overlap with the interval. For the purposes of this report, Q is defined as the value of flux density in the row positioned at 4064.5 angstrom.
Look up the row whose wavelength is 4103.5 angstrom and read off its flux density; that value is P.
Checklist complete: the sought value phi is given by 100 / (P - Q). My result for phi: -102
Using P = 9.167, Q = 10.15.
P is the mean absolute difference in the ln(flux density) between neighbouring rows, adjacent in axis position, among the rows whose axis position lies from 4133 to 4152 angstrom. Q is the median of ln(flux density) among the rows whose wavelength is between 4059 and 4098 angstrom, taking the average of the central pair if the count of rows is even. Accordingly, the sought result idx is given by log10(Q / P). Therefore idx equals 1.41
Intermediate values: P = 0.09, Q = 2.37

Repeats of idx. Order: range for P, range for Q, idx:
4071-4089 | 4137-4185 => 1.31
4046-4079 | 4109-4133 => 1.27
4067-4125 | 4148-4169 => 1.32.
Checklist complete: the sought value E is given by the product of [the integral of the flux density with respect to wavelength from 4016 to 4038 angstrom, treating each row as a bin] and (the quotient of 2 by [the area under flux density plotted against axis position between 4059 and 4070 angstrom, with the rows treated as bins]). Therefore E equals 4.3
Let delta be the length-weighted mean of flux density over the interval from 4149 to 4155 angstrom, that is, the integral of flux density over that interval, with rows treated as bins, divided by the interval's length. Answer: 9.8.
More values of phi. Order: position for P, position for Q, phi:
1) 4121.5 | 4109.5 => 64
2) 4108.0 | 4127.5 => 56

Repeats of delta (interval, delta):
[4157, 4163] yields 9.7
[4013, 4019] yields 11.5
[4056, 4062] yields 10.0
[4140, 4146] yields 10.6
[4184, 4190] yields 10.4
